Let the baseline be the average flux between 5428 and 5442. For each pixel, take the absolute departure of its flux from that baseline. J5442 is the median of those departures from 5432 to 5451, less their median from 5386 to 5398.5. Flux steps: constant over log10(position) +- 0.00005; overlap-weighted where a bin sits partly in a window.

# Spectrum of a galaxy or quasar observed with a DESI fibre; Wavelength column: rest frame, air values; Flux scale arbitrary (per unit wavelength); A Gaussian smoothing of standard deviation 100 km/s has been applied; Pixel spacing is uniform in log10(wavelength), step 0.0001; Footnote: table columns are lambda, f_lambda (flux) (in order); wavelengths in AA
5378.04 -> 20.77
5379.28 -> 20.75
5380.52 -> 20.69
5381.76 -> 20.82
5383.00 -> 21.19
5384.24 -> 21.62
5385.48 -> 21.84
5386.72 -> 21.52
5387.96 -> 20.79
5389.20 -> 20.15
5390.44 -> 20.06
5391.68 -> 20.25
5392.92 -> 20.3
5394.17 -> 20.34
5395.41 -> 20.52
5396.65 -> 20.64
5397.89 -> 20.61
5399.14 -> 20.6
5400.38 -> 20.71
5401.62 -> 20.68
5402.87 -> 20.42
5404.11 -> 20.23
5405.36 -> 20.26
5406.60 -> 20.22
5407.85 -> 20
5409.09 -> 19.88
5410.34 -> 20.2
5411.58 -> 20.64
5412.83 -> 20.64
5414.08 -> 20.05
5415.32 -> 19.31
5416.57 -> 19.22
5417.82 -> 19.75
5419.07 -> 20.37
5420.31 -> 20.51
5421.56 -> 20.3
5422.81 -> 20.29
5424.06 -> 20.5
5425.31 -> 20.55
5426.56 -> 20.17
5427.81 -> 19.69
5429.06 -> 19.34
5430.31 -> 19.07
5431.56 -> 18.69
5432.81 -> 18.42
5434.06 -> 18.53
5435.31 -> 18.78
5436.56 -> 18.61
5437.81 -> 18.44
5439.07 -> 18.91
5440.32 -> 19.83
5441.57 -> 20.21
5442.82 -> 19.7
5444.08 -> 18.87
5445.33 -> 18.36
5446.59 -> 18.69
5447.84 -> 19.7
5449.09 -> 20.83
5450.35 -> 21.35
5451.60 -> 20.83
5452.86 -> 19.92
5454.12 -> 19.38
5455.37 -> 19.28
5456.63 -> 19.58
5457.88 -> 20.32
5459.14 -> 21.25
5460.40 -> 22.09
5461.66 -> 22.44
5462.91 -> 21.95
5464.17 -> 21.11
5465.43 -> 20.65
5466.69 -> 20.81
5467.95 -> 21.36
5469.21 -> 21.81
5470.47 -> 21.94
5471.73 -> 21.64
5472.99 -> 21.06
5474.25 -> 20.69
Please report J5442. -0.9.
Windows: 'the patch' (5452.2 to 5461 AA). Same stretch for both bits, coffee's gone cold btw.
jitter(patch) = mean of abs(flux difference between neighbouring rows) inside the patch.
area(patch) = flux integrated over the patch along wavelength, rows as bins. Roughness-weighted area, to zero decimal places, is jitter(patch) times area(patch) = 102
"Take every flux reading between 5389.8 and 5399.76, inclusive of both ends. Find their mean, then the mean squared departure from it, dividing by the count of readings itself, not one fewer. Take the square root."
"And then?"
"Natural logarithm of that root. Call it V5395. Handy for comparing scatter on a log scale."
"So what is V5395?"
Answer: -1.6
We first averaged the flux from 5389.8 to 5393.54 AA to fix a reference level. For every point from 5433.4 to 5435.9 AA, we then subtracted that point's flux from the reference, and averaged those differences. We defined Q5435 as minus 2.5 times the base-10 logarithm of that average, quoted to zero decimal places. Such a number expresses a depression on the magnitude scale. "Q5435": 0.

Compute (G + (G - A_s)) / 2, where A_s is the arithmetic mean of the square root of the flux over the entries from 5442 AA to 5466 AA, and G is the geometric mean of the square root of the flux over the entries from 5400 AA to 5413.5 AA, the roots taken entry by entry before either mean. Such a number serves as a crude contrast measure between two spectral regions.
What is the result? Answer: 2.258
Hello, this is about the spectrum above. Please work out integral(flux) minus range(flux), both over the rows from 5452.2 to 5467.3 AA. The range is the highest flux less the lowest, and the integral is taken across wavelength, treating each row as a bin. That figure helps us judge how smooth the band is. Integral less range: 310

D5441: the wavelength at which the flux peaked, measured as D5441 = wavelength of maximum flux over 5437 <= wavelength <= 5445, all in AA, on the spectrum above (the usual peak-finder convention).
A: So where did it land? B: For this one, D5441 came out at 5441.57 AA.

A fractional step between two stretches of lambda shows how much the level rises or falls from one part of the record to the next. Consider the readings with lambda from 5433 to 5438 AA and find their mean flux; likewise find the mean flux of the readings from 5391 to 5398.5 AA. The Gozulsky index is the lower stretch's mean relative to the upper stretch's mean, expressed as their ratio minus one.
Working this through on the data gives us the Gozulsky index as 0.10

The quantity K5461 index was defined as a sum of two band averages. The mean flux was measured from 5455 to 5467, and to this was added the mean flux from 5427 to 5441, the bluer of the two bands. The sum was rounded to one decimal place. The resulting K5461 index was 39.9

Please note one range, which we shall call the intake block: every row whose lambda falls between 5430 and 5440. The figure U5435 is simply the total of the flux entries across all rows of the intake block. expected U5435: 149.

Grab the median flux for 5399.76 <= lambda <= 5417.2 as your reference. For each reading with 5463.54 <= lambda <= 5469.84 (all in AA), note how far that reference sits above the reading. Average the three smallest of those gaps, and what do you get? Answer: -1.2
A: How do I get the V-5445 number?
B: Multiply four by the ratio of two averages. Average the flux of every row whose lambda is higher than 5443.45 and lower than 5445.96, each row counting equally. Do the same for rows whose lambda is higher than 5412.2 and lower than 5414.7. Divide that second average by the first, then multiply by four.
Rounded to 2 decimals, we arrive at 4.37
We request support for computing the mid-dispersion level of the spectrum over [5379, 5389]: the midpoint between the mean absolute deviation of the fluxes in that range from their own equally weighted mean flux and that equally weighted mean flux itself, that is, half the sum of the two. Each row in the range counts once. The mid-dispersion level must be 10.8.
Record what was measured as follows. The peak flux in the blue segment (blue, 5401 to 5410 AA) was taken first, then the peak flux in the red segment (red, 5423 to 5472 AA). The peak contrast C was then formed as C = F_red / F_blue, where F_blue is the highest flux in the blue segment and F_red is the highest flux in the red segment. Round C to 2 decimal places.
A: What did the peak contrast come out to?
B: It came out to 1.09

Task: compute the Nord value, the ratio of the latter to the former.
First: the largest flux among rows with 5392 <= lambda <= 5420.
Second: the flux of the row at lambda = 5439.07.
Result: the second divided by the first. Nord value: 0.91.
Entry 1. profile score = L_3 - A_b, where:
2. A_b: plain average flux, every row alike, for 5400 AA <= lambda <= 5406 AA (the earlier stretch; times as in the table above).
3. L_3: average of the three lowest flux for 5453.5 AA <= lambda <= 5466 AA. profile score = -1.0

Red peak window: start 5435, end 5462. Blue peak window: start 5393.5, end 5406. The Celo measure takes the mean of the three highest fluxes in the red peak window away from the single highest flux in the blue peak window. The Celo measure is -1.25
